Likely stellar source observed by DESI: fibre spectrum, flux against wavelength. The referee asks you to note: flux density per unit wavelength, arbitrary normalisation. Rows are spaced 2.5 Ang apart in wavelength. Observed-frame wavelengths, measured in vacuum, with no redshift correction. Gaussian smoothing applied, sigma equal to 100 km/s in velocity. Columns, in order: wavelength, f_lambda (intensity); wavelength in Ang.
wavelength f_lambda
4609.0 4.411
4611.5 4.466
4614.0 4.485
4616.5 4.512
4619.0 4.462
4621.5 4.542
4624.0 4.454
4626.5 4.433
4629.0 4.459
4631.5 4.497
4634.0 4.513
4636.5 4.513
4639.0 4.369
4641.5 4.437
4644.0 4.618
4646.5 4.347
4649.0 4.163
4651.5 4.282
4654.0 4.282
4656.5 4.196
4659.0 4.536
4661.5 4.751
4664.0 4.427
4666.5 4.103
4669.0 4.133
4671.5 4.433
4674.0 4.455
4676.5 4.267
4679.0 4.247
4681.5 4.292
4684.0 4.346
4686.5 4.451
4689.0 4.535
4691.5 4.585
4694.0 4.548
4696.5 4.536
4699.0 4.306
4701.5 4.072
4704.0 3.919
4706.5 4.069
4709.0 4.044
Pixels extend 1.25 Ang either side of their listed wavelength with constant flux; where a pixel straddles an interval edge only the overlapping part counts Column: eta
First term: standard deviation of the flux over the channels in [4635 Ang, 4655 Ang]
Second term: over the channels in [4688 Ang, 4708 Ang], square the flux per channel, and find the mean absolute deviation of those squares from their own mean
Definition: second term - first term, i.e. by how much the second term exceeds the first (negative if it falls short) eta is 1.8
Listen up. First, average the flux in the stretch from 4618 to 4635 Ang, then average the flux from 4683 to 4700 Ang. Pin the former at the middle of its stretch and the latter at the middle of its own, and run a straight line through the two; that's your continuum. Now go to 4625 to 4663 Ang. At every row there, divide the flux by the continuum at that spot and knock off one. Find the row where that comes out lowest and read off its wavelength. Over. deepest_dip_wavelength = 4649.0 Ang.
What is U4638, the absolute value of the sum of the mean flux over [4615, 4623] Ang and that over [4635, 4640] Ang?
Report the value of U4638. 8.95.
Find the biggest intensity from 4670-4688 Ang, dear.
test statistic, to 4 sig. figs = 4.455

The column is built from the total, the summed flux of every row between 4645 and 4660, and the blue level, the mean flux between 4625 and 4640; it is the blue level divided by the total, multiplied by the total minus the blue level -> 3.69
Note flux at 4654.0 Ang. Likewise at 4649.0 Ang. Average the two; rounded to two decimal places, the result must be 4.22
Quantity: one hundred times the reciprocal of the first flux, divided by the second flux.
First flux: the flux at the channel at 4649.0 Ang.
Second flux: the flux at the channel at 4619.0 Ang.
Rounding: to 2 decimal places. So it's 5.38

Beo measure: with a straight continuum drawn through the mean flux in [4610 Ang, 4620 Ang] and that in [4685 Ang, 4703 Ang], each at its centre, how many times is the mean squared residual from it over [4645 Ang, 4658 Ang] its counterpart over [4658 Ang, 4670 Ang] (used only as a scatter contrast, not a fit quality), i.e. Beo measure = 0.7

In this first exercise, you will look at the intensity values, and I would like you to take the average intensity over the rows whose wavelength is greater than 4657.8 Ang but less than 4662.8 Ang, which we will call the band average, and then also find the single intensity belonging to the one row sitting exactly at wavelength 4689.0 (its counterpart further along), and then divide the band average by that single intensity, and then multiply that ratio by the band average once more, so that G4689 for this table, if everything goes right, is 4.75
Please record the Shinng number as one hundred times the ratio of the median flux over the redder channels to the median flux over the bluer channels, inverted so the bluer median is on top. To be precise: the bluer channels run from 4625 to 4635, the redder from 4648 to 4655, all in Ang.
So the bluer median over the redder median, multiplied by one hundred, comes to 105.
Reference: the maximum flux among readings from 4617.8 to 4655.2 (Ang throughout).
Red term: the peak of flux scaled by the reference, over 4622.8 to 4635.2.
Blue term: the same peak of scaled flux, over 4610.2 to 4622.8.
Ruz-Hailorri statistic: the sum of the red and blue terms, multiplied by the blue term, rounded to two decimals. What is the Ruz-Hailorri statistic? 1.93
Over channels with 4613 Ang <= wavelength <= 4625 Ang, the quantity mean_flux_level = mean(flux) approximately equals 4.49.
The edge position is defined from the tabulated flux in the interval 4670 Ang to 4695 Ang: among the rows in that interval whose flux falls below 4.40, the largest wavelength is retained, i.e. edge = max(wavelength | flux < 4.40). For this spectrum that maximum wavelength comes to 4684.0 Ang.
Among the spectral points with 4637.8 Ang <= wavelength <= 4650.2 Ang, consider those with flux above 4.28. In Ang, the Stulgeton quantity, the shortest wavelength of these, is 4639.0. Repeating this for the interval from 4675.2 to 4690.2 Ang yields 4681.5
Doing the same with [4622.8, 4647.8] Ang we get 4624.0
